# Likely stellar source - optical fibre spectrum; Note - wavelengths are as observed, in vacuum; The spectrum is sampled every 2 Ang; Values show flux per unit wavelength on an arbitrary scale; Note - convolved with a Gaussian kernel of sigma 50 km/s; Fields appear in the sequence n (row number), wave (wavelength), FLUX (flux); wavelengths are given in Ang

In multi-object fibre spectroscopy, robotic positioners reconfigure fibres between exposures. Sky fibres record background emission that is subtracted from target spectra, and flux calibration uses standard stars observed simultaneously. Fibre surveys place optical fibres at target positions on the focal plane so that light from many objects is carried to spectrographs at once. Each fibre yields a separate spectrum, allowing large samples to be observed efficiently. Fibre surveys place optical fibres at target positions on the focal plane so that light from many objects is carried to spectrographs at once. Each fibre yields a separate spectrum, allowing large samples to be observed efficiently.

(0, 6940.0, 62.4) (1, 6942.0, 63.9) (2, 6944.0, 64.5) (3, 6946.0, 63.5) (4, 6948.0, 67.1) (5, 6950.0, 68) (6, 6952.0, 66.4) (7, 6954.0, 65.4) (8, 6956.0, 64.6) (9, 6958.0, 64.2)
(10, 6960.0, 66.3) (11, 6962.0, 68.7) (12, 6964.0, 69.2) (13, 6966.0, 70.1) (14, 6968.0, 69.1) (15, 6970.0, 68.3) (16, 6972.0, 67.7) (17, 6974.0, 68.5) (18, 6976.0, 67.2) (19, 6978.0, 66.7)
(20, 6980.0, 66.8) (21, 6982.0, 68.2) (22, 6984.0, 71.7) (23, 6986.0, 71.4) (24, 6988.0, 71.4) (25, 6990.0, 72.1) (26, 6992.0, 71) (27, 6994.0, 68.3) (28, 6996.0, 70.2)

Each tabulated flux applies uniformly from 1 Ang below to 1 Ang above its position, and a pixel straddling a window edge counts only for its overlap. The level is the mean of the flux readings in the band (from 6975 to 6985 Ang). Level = 68.1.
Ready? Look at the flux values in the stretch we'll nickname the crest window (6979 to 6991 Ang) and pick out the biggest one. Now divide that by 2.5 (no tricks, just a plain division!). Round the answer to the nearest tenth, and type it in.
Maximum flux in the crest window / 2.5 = 28.8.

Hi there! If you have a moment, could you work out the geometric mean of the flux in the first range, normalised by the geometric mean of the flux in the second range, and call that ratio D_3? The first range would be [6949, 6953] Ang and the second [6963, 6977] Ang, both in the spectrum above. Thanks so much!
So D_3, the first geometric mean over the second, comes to 0.980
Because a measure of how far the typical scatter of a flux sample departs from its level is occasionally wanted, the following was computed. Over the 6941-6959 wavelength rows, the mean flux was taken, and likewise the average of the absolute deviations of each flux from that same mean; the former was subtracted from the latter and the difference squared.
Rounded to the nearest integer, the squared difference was 4098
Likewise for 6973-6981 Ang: 4449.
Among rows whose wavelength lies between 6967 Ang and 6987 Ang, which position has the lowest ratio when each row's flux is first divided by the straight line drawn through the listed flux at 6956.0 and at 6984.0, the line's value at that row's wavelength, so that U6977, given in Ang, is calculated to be 6980.0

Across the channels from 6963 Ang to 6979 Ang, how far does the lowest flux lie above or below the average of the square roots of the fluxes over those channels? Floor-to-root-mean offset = 58.4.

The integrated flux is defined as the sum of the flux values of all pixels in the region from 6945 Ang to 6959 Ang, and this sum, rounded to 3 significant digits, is 459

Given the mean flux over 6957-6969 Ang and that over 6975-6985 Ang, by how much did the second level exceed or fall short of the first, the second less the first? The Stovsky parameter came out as 0.2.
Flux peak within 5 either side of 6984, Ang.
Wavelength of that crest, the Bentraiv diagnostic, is 6984.0 Ang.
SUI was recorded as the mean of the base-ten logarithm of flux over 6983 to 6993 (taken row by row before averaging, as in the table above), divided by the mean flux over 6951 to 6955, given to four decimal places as 0.0281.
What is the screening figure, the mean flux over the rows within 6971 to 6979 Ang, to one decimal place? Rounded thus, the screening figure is 67.5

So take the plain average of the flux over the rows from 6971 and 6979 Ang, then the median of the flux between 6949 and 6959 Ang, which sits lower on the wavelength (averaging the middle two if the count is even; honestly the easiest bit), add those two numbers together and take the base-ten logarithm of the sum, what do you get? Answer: 2.12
